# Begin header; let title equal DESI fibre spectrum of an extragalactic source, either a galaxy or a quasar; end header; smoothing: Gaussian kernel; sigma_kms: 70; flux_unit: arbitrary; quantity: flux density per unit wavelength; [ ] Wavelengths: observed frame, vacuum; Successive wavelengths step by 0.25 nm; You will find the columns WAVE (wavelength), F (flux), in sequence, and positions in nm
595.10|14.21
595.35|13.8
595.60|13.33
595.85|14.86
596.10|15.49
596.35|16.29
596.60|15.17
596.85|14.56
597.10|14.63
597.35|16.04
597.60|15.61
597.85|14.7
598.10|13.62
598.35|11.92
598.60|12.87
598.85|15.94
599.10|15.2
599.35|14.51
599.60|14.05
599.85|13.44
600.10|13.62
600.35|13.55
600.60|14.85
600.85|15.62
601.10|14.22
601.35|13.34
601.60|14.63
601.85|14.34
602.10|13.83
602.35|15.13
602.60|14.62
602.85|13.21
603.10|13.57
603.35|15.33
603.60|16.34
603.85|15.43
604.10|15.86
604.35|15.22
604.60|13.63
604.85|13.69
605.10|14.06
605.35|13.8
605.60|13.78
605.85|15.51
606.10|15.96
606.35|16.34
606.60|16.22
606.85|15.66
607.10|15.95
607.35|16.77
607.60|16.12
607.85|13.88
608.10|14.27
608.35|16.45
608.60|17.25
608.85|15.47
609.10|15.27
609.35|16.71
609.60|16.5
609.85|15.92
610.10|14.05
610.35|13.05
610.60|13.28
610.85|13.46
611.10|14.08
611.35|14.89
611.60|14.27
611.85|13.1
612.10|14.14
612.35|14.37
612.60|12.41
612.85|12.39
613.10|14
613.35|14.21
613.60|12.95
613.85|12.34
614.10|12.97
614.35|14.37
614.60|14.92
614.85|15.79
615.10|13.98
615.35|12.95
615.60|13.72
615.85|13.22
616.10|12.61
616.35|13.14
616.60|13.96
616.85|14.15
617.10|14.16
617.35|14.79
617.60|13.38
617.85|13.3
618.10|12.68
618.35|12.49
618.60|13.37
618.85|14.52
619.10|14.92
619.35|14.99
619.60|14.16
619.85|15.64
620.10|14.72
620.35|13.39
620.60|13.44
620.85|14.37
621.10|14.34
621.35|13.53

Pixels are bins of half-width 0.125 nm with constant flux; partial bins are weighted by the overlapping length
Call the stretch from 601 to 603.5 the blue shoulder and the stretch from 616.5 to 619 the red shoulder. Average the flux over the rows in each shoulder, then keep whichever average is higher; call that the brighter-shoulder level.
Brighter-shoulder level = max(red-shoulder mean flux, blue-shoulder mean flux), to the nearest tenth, 14.2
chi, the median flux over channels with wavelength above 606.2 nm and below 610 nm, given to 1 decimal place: 16.1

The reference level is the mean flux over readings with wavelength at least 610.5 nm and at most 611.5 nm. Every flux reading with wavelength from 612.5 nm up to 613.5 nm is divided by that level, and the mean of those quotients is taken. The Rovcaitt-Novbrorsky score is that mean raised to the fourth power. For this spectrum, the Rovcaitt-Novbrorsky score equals 0.82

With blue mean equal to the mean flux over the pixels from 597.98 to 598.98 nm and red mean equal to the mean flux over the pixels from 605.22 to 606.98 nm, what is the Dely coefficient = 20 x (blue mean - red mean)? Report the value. -35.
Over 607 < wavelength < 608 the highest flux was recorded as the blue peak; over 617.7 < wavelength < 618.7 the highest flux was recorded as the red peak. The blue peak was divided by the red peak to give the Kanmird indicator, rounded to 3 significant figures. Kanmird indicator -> 1.25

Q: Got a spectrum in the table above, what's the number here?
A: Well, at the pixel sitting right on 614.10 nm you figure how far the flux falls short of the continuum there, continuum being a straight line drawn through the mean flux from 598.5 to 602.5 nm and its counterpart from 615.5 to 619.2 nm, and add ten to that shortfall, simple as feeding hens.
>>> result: 10.8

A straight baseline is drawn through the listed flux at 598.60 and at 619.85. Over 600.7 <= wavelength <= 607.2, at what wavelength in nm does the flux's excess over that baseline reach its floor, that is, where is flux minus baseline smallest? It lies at 602.85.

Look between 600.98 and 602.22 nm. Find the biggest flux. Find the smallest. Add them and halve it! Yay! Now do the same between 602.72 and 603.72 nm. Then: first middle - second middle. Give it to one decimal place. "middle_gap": -0.8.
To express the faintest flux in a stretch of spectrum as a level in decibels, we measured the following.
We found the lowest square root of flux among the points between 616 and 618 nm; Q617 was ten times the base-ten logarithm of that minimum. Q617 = 5.50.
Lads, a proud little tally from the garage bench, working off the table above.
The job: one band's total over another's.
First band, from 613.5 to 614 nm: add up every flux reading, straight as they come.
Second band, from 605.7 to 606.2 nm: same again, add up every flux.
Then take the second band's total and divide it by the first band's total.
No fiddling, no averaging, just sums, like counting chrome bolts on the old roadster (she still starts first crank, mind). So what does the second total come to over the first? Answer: 1.2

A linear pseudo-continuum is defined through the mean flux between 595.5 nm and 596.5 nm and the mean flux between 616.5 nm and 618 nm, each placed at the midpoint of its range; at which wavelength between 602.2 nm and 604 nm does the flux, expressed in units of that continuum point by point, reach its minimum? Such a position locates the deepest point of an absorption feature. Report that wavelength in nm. 602.85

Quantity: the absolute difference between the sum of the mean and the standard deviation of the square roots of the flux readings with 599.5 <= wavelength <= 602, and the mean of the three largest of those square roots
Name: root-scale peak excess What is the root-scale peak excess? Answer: 0.02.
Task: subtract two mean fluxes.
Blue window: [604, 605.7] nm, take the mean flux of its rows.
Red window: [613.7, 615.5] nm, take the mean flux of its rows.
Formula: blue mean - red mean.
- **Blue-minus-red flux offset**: 0.39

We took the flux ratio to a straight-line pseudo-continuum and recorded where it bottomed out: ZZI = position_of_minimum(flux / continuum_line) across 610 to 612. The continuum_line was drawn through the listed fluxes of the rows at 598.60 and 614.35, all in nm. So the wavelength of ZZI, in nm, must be 611.85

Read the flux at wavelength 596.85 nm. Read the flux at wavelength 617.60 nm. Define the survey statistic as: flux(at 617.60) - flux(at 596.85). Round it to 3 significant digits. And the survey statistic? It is -1.18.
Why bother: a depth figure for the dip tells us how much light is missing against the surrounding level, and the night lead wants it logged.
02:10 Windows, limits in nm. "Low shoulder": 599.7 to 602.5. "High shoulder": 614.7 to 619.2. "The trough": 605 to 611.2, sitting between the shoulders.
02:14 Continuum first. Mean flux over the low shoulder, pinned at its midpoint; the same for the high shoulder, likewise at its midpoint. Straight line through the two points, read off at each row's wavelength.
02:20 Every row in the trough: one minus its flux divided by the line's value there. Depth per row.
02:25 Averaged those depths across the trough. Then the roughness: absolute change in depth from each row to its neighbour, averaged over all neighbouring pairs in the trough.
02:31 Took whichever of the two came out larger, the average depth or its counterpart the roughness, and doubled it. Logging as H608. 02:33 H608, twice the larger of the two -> 0.113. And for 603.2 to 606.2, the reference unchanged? 0.096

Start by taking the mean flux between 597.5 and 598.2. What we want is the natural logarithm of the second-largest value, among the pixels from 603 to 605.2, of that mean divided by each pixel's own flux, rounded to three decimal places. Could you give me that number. 0.072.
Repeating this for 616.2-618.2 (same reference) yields 0.108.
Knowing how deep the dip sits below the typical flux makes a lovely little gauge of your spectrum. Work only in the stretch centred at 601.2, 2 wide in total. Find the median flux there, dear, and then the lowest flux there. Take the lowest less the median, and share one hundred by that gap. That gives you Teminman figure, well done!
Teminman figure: -106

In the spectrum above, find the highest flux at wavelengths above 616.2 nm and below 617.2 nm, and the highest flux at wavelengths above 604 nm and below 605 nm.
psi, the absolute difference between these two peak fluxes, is 1.7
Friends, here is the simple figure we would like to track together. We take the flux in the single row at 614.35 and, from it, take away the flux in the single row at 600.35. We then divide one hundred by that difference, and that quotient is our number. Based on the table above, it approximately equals 122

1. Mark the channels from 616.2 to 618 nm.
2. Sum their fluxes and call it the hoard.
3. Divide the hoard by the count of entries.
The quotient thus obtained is 13.8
